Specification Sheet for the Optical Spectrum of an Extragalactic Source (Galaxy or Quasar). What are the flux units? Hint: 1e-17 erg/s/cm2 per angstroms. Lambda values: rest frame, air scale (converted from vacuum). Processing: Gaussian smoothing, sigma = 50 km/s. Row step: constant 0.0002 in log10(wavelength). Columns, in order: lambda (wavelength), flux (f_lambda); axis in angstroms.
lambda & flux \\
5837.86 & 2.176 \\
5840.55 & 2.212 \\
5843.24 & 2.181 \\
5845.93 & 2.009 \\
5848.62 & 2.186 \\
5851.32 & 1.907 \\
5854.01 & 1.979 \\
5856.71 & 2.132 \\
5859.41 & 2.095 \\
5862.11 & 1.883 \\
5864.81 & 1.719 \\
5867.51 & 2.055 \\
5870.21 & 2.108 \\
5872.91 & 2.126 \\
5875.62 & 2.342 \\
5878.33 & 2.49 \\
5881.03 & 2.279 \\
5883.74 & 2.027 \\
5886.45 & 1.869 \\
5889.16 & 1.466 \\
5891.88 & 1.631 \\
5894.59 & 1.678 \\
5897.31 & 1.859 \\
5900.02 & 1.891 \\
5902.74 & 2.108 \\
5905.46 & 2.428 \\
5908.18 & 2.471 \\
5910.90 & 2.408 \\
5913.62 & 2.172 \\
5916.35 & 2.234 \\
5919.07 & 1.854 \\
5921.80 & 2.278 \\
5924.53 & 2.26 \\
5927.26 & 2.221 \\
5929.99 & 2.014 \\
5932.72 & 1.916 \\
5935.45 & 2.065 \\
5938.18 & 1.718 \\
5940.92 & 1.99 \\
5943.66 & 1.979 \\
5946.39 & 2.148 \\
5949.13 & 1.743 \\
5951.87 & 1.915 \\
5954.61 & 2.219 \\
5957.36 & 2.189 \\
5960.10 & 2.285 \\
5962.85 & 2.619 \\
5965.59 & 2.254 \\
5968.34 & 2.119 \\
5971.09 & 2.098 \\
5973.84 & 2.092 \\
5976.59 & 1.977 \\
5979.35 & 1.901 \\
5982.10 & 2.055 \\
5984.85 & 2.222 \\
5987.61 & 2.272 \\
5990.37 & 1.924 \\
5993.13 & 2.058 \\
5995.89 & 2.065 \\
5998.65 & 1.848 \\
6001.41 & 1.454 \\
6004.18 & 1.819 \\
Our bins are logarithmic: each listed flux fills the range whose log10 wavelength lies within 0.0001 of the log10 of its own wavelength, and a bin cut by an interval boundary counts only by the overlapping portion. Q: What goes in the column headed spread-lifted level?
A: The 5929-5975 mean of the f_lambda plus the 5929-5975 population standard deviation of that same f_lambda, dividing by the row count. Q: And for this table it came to 2.29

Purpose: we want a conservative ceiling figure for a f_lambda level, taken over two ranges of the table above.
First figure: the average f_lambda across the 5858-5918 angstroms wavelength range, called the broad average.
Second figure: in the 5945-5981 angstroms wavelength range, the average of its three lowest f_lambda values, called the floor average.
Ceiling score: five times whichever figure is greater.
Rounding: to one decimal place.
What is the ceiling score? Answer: 10.3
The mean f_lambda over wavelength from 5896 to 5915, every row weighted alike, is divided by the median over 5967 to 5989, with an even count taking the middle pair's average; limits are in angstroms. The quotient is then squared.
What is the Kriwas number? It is 1.09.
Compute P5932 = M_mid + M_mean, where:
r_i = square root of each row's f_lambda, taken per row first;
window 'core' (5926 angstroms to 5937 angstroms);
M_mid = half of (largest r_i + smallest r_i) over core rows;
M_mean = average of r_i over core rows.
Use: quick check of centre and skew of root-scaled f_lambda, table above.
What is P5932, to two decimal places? 2.87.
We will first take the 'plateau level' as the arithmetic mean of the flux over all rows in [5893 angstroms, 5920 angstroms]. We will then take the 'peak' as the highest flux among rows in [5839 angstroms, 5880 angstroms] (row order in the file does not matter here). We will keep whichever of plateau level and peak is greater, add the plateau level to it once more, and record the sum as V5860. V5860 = 4.60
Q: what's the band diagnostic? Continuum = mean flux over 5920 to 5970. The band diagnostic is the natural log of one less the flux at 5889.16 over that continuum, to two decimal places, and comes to -1.19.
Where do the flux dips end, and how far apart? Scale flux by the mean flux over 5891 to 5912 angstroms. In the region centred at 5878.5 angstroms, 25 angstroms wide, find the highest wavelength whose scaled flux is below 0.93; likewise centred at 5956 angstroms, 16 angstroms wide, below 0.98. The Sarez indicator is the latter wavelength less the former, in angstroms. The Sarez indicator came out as 62.7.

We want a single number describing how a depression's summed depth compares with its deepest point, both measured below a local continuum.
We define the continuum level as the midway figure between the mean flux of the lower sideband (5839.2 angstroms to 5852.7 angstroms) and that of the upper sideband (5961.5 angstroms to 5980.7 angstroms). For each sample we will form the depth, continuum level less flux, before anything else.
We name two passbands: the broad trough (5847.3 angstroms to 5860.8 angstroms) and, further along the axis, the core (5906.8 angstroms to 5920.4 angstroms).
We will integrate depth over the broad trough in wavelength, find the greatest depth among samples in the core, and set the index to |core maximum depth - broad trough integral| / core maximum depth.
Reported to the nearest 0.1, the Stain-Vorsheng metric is 2.3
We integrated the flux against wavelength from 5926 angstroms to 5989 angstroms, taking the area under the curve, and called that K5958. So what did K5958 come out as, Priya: 132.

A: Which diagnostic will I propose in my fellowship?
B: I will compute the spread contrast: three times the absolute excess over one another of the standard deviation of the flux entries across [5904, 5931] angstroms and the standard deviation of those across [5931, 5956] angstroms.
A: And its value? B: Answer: 0.07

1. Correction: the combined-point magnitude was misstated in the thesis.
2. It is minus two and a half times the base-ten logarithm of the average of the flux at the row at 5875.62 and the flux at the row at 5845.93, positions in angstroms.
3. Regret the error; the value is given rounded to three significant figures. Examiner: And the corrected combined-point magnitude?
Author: -0.844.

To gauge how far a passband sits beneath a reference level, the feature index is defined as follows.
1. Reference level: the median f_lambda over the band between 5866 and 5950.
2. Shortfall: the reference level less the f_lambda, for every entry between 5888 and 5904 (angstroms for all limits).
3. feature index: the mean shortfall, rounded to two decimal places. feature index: 0.29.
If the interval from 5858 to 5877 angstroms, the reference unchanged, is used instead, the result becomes 0.02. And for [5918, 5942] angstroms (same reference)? 0.03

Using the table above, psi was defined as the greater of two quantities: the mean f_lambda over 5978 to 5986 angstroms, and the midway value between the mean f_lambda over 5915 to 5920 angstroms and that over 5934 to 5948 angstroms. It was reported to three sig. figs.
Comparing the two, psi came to 2.06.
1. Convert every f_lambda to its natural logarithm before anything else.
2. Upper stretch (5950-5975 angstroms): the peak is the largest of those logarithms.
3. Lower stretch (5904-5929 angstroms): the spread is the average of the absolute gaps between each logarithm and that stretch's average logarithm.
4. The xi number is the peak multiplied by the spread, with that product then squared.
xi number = 0.0029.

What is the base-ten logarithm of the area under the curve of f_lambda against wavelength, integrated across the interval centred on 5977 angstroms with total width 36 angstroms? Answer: 1.9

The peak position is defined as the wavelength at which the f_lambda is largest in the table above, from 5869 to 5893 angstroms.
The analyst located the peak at 5878.33 angstroms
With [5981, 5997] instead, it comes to 5987.61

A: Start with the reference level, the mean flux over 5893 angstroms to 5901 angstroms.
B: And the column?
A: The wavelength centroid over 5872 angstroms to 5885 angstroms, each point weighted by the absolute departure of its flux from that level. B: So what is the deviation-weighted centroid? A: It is 5878.0 angstroms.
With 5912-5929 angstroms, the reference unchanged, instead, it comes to 5920.9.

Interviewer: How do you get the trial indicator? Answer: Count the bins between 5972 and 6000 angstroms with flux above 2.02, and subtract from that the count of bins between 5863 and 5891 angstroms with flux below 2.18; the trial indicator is -1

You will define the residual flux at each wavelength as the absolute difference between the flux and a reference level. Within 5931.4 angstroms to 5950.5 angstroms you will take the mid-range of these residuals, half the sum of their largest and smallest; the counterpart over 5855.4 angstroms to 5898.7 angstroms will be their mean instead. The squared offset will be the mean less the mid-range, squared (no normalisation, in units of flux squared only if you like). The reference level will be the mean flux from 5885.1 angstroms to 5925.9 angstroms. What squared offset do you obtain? 0.0020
